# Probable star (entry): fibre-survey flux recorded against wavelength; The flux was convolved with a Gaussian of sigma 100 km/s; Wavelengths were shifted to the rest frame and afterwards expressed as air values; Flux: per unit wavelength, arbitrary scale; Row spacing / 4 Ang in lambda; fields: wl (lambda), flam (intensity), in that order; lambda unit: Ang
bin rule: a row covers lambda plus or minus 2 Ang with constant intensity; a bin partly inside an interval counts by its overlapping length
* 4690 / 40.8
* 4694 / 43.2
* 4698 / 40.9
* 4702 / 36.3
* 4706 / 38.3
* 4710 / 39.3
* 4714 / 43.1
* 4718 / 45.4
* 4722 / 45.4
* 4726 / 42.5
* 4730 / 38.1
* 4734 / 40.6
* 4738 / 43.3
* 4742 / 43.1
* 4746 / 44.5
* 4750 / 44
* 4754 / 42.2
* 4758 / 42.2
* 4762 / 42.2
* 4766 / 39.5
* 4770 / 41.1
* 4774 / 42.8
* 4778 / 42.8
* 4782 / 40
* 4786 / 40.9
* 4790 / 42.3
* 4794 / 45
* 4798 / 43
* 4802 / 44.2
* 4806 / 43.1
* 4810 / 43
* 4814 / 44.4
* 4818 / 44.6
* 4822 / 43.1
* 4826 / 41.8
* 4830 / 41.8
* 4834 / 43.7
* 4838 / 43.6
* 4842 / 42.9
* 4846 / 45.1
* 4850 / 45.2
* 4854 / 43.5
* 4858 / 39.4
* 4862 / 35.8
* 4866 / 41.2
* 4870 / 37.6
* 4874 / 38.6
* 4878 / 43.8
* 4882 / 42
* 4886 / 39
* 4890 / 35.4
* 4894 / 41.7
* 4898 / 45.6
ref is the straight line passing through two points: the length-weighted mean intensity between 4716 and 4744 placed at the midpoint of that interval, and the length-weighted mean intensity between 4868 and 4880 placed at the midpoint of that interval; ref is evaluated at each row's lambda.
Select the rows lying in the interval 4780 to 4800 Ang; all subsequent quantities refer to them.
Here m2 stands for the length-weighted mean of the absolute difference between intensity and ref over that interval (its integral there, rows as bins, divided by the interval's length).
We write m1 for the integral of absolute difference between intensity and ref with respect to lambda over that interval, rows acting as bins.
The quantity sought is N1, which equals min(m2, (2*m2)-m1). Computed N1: -30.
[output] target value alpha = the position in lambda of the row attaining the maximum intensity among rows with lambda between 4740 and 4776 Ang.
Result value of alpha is 4746 Ang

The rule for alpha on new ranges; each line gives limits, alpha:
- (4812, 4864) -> 4850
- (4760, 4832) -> 4794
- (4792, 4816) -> 4794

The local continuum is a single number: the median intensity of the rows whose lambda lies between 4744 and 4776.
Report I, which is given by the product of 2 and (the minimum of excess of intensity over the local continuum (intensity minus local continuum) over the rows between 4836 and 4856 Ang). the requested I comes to 1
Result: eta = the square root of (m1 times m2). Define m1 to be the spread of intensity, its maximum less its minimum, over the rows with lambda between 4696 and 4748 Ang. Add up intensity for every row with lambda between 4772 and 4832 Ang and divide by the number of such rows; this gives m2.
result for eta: 20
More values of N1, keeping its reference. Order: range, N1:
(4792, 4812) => -42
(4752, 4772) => -13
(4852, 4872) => -43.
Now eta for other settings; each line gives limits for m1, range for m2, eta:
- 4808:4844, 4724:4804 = 11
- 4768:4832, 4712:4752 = 15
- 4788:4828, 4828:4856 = 12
